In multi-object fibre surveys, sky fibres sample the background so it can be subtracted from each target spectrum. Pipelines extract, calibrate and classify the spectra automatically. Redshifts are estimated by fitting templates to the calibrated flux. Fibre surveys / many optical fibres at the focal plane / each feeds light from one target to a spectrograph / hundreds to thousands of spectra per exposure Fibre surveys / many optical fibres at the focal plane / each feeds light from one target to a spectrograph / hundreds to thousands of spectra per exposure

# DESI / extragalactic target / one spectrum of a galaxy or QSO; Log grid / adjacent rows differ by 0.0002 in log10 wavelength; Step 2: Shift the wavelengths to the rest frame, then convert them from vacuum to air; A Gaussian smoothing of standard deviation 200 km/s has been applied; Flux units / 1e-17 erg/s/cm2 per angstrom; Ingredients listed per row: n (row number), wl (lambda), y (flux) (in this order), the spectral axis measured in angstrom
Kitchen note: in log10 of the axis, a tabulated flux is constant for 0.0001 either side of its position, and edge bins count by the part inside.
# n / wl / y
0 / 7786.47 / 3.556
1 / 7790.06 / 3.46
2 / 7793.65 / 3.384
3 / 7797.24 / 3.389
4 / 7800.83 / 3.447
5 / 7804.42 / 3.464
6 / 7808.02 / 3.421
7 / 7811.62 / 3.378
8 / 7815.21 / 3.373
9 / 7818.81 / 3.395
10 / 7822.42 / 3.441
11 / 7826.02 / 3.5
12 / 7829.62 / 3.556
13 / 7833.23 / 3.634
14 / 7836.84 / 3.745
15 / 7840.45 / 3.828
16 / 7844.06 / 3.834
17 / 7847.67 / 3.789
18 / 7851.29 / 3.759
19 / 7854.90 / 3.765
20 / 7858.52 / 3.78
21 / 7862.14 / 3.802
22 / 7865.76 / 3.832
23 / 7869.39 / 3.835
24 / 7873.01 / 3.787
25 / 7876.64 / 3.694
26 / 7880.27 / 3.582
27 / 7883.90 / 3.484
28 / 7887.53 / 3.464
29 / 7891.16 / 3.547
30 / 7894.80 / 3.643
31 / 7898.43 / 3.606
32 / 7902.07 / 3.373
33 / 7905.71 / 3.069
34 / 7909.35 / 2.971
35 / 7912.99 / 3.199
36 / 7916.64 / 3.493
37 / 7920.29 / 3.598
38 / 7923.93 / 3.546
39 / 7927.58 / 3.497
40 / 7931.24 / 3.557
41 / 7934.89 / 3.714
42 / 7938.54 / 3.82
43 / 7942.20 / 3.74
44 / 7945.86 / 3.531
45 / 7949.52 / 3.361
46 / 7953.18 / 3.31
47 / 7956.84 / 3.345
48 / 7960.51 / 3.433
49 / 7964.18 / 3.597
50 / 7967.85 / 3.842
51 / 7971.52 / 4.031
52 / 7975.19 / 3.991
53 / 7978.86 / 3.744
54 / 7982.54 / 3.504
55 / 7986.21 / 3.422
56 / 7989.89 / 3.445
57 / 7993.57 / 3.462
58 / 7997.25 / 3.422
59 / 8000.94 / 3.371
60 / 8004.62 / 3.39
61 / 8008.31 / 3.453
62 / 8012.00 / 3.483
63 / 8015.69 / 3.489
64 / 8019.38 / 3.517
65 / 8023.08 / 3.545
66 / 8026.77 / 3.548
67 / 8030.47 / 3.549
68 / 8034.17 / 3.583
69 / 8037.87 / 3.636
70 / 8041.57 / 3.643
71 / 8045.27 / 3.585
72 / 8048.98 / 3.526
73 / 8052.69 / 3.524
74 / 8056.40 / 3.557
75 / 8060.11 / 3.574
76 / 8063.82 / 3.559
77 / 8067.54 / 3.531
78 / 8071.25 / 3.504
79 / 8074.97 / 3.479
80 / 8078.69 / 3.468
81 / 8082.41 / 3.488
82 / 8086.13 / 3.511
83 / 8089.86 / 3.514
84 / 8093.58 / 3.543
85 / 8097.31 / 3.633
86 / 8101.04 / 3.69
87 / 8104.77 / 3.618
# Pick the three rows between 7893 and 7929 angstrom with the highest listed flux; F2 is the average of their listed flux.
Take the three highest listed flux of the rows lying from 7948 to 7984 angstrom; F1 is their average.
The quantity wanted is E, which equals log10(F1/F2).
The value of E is 0.039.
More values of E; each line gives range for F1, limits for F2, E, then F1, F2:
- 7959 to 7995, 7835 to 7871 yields 0.013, 3.95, 3.83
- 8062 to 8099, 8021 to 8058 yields -0.005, 3.58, 3.62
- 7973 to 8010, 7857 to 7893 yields -0.009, 3.75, 3.82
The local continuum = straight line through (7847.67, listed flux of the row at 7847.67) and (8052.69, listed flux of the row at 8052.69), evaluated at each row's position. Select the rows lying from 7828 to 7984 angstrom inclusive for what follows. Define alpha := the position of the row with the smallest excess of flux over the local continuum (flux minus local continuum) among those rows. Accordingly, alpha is 7909.35 angstrom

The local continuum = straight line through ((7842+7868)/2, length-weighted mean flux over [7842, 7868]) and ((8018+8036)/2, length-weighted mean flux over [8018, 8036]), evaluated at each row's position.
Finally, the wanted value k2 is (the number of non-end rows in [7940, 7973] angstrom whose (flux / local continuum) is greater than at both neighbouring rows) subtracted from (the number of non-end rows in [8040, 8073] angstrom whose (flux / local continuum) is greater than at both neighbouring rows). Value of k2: 1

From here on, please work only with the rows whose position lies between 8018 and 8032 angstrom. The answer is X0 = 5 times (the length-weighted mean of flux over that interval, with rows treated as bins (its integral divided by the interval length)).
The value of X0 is 17.7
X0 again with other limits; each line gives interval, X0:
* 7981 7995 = 17.3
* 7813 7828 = 17.1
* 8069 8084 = 17.4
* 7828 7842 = 18.4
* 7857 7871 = 19.1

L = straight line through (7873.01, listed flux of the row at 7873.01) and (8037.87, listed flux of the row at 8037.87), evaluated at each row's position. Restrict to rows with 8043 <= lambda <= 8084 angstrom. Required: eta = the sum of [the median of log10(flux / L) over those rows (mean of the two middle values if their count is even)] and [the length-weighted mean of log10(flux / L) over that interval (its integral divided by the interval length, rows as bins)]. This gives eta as -0.02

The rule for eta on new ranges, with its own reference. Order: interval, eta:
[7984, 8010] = -0.06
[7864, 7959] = -0.05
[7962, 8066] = -0.02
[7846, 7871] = 0.00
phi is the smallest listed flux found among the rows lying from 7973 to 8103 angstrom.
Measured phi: 3.371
